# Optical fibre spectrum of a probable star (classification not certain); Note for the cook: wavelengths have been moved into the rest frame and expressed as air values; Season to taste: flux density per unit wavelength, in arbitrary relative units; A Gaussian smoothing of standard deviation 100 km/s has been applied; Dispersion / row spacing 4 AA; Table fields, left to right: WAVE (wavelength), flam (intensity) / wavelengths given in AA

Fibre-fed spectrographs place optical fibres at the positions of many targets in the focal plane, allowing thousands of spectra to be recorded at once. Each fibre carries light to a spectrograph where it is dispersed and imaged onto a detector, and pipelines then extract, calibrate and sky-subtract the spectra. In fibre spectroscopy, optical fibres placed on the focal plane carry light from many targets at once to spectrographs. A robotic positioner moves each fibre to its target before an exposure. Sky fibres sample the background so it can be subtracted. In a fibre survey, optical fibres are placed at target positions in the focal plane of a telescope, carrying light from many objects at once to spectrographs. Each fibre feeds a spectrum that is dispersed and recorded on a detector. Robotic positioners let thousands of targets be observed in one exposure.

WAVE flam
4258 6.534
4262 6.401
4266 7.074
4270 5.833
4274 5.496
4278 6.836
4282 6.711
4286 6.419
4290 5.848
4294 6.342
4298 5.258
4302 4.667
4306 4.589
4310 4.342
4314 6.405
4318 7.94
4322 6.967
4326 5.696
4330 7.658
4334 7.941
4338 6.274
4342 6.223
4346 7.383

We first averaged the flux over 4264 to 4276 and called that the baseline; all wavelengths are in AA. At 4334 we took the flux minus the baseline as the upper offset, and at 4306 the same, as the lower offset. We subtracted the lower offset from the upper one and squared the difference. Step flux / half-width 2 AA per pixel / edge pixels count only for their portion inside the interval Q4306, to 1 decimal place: 11.2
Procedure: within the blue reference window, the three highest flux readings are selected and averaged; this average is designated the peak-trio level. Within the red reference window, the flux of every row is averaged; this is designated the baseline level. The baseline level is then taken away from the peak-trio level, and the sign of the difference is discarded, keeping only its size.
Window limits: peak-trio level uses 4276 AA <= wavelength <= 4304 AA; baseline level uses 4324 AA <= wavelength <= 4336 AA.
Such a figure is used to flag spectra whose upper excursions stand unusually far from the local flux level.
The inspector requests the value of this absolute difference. 0.4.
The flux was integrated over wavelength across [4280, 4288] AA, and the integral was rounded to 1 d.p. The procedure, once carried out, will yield 52.5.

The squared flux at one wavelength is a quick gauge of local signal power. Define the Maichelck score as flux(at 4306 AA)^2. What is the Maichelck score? 21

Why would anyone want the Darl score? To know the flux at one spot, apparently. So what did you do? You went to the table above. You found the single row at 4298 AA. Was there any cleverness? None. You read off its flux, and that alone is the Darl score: 5.258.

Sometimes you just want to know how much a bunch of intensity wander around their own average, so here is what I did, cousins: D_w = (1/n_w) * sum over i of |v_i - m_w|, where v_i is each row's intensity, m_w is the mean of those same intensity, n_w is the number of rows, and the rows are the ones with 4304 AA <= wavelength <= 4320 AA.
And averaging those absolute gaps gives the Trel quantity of 1.35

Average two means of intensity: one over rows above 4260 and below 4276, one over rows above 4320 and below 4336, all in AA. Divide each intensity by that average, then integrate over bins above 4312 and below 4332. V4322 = 20.9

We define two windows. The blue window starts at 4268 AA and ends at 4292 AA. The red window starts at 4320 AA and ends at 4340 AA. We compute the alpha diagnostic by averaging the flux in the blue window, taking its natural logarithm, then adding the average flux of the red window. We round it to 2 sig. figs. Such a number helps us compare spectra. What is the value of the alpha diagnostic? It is 8.7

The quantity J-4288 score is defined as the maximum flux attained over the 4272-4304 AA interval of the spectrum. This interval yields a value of 6.836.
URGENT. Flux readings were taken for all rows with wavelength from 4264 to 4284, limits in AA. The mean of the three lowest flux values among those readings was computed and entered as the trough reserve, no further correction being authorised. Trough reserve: 6.0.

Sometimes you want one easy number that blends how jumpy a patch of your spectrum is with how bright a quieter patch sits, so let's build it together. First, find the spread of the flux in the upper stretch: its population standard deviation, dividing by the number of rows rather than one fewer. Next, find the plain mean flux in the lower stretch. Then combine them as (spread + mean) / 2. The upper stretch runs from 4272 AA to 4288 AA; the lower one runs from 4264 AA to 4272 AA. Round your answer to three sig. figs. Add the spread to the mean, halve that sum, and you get 3.49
